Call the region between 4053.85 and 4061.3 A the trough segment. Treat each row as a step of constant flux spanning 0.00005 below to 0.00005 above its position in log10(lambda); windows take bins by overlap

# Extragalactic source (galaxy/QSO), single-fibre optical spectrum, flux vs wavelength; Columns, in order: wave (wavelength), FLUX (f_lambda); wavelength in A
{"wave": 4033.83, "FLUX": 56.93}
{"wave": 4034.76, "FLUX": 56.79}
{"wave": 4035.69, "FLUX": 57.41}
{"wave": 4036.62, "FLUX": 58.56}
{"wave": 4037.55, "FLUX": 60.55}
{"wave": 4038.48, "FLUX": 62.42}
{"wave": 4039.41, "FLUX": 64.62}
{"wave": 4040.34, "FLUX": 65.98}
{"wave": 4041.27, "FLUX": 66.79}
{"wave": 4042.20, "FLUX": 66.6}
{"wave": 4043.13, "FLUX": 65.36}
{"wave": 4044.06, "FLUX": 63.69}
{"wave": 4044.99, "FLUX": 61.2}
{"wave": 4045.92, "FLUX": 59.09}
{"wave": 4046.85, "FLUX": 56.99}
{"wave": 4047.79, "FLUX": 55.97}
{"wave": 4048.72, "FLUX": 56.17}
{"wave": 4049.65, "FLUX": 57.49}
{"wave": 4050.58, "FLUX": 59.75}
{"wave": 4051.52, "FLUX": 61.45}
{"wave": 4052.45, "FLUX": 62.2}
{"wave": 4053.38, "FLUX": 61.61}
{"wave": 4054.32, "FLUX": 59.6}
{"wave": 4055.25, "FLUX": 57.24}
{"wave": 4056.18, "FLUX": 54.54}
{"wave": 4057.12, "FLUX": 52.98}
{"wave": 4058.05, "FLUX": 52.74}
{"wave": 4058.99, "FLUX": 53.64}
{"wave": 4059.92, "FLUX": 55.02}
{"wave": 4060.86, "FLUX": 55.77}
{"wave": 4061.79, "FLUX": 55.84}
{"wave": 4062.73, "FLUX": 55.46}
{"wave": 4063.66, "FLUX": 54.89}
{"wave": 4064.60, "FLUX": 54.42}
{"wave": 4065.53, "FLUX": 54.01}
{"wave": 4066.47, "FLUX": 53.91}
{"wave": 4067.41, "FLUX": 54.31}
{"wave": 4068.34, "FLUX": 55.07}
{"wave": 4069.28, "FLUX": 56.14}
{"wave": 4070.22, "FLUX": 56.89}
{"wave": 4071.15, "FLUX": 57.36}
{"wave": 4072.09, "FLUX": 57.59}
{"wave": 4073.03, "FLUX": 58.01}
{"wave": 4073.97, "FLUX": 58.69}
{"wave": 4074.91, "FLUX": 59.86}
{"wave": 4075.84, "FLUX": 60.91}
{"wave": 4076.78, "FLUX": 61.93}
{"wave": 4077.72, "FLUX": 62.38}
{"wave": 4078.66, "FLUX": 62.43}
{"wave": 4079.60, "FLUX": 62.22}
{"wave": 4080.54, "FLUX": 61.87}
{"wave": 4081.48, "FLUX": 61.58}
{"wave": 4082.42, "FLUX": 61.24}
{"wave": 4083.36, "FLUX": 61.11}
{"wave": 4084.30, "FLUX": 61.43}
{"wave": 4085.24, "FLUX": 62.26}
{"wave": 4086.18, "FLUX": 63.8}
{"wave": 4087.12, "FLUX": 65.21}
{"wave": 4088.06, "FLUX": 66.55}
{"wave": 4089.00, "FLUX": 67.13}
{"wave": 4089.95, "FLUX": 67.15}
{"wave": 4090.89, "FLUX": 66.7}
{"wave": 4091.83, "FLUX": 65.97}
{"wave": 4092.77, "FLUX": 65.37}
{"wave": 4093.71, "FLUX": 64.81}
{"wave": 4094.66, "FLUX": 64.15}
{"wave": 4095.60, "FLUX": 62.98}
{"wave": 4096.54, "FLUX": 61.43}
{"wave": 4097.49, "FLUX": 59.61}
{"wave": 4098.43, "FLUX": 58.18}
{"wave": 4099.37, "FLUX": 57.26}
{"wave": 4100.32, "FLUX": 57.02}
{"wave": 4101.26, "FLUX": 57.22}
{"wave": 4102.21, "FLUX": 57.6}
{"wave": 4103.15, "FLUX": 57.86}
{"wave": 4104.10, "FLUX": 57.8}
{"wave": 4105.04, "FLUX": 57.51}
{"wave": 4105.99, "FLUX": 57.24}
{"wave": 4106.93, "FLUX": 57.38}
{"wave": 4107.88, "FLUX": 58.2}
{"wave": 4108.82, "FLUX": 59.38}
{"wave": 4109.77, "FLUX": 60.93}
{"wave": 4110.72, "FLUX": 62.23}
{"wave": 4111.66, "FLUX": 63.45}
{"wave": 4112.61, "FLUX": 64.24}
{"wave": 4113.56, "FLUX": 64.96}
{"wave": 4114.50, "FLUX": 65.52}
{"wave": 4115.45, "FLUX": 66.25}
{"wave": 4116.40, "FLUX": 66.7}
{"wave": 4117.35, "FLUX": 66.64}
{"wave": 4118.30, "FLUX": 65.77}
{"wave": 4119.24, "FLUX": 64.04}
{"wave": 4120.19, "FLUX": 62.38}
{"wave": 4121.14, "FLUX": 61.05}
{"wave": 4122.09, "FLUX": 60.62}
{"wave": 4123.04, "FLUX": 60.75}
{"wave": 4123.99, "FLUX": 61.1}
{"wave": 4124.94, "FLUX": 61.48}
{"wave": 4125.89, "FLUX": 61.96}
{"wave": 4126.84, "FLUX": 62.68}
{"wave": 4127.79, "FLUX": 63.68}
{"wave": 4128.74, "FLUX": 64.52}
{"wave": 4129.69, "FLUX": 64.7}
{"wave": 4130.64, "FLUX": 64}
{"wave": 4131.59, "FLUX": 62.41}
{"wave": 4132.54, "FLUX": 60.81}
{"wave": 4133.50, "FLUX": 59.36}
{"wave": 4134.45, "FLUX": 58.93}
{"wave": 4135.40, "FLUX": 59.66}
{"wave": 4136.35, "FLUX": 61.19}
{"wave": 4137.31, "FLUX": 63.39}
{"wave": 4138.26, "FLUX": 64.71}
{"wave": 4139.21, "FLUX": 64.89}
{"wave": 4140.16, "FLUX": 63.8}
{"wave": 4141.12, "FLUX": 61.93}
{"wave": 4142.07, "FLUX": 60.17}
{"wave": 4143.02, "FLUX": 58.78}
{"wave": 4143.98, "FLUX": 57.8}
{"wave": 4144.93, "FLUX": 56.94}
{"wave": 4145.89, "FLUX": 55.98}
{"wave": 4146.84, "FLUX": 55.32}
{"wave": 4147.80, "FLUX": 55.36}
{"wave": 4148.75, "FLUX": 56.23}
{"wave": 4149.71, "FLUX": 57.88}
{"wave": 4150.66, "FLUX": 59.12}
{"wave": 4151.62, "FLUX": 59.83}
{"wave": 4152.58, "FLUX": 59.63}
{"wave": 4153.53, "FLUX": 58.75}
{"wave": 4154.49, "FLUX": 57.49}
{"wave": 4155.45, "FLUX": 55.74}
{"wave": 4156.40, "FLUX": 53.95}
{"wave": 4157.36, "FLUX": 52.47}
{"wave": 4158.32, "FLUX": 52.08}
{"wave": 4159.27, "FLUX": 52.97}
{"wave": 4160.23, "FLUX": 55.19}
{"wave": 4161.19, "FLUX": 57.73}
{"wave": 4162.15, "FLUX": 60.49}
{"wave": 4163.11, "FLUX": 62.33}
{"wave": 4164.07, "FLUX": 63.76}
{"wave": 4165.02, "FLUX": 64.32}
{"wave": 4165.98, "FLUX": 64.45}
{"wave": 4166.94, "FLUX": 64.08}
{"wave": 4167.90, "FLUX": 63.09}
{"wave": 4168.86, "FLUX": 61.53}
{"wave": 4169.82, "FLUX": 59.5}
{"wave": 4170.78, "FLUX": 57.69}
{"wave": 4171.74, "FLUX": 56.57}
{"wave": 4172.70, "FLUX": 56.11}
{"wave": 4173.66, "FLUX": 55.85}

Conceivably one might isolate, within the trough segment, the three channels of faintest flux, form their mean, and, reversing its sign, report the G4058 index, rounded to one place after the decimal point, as -53.1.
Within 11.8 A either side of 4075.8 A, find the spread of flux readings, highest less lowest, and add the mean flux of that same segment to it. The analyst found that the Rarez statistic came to 70.7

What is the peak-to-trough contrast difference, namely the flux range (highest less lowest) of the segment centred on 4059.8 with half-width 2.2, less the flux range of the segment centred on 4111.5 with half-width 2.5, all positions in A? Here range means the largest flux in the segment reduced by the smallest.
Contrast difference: -1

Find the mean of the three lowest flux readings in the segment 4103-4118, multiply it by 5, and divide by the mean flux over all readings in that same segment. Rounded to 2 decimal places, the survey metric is 4.65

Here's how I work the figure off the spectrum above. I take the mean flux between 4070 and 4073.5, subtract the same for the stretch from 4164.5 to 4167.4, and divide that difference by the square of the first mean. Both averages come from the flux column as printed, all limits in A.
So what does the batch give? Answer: -0.0021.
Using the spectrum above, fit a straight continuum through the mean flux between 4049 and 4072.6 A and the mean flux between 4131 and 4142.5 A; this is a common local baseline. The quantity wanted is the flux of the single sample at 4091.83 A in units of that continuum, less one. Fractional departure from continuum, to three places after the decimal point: 0.126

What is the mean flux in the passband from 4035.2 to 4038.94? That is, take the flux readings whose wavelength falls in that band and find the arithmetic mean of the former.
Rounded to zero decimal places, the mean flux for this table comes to 60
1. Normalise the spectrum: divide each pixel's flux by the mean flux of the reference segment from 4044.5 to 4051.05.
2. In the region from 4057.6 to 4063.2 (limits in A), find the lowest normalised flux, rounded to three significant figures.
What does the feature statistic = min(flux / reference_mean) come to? 0.908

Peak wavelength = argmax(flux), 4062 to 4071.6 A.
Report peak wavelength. 4071.15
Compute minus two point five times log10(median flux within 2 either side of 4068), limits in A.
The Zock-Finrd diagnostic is -4.34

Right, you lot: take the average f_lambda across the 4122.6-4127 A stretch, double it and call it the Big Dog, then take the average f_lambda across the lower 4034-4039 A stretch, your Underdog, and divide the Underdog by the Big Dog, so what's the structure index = 0.480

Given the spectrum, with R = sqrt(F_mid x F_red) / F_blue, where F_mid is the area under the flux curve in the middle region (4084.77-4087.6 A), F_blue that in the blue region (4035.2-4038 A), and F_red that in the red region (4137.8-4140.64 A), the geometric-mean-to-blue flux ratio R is 1.11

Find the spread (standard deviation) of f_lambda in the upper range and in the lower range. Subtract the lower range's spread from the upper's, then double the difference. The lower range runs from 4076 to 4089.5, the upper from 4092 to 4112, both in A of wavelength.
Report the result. 1.8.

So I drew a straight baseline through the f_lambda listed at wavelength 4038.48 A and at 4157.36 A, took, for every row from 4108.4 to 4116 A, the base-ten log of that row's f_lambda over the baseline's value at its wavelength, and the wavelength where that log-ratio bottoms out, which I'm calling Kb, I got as 4108.82 A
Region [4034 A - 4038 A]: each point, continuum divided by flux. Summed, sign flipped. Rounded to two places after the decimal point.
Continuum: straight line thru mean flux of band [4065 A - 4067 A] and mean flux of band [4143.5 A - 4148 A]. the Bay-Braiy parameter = -3.64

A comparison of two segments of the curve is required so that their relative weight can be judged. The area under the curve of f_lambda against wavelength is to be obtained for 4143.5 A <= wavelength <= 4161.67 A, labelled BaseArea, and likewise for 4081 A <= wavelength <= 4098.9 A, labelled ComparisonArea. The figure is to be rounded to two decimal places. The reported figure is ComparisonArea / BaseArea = 1.11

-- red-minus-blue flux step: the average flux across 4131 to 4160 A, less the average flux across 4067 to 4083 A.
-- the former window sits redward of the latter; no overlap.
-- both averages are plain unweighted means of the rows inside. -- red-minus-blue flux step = -1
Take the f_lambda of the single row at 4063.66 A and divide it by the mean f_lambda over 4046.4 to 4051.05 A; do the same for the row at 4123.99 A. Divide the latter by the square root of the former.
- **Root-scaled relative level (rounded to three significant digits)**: 1.09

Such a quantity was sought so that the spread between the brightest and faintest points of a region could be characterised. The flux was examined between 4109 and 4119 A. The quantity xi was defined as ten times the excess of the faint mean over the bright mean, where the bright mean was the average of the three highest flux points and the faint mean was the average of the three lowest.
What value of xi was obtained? -43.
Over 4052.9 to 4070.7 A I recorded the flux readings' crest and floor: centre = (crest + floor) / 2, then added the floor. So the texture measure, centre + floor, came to 110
